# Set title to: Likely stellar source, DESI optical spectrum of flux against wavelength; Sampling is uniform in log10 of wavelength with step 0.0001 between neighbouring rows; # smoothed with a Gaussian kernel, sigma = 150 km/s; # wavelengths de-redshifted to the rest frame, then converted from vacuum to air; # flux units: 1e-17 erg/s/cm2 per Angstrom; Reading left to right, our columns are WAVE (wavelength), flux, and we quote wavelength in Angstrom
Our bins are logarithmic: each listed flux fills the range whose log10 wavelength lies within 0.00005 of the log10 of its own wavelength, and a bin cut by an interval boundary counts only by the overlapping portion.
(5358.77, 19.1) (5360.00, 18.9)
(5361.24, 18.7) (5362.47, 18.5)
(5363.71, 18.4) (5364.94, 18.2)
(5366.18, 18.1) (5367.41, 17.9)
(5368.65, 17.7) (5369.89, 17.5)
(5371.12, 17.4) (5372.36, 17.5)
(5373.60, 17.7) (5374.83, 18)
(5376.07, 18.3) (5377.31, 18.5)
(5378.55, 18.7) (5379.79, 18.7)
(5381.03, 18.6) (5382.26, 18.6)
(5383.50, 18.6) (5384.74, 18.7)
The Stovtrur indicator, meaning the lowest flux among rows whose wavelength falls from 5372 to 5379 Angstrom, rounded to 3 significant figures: 17.5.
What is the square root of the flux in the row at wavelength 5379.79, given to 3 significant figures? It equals 4.32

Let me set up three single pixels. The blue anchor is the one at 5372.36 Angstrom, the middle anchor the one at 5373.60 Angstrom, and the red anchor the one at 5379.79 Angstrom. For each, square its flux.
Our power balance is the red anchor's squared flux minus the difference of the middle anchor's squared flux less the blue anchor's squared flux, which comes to 343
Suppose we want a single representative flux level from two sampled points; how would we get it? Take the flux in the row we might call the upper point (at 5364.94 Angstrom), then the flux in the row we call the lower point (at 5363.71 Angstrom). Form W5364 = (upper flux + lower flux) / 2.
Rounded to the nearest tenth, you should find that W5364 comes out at 18.3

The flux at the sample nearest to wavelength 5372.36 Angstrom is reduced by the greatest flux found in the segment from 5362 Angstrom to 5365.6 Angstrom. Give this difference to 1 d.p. -1.0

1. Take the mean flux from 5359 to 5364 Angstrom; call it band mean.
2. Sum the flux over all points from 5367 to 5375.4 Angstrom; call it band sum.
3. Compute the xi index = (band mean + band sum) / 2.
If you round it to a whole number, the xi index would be 71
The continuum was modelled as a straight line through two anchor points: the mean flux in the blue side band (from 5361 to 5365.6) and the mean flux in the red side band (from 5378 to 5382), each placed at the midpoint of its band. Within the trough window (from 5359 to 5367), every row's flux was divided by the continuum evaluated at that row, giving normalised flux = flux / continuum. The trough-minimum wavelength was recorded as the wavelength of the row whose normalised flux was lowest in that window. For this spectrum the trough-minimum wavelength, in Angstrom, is 5366.18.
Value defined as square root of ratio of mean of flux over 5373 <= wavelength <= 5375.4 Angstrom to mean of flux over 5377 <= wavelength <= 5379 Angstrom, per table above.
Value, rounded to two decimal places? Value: 0.98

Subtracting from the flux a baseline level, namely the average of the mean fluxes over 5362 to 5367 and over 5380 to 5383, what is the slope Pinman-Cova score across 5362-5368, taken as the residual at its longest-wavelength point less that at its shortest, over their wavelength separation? -0.12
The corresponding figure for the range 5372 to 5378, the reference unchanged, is 0.20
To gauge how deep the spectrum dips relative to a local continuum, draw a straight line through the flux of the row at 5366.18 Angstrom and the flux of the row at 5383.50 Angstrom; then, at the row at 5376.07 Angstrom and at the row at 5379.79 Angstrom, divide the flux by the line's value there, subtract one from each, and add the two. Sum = 0.01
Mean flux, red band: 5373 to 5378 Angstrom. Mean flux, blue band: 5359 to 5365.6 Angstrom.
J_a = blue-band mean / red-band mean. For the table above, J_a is 1.02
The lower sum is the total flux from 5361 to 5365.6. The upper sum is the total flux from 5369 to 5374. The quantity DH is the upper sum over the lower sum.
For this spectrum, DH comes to 0.95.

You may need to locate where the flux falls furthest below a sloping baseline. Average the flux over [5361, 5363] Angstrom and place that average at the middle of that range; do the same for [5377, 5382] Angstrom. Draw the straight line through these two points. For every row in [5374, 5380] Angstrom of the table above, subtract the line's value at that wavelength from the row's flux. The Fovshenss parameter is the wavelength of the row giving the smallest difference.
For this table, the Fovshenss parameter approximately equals 5374.83 Angstrom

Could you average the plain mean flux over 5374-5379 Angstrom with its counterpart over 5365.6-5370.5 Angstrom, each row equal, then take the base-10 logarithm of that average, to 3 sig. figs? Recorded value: 1.26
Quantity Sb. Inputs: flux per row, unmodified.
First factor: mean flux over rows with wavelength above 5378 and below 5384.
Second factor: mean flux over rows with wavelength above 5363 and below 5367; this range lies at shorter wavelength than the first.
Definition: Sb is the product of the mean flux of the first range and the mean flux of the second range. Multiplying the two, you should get 340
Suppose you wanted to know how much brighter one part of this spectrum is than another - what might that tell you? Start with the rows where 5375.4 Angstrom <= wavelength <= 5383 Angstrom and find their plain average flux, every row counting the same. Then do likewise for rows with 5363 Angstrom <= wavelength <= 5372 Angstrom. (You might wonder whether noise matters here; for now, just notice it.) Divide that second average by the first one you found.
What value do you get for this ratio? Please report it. 0.963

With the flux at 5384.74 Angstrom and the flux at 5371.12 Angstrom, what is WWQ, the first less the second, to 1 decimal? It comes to 1.3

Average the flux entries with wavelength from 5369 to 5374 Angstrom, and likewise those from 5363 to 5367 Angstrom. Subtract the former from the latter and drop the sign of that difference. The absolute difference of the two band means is 0.71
